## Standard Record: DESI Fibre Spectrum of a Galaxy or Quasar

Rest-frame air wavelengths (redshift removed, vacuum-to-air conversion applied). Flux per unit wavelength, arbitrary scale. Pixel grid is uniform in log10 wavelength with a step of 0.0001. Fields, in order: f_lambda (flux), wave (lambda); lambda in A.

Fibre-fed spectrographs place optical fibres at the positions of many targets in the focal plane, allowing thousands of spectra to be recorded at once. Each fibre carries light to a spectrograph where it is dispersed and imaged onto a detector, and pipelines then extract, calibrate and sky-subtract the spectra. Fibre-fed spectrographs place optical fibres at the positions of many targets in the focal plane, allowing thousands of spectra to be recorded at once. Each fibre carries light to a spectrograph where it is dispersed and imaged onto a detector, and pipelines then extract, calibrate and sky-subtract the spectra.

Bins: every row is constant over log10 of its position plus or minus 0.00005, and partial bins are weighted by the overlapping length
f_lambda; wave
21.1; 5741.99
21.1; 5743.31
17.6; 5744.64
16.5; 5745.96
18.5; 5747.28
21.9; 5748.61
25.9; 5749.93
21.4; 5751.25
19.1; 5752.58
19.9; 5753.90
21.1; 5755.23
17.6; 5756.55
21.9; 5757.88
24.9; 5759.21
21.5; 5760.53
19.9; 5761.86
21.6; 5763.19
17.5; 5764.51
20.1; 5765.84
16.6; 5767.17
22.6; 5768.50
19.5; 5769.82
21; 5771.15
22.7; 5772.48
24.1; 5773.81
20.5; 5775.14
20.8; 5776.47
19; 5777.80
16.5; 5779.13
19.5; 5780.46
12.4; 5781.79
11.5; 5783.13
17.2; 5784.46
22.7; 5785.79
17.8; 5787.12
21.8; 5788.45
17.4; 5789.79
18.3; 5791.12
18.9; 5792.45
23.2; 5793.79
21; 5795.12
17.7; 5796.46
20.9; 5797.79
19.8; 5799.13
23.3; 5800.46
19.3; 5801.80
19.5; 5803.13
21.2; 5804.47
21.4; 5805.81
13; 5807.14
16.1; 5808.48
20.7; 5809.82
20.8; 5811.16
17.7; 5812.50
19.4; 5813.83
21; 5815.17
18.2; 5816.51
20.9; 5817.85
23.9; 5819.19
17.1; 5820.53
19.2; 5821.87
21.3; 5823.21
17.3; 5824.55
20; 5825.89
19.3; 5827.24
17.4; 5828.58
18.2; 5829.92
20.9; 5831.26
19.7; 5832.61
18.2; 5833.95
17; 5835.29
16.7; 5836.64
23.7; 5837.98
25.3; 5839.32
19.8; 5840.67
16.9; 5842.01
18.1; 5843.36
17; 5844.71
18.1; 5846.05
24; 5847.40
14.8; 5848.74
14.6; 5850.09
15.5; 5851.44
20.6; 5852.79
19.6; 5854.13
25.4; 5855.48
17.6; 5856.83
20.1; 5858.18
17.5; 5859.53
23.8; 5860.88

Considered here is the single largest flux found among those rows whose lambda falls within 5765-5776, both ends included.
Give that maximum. 24.1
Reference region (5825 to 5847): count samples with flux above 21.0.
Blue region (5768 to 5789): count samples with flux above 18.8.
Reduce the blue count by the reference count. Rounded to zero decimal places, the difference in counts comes 9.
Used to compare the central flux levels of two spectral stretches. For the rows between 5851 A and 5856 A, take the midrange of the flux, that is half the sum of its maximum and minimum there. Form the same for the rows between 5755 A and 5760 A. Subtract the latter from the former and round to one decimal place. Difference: -0.8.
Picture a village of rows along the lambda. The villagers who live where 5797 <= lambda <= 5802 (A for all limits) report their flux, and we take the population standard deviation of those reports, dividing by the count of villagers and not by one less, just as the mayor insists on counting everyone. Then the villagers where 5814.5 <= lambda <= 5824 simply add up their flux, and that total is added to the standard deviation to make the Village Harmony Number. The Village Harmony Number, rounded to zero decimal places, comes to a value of 143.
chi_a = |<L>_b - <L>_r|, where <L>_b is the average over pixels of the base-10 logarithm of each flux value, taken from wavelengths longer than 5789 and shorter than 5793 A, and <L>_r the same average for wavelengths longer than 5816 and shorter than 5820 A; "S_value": 0.06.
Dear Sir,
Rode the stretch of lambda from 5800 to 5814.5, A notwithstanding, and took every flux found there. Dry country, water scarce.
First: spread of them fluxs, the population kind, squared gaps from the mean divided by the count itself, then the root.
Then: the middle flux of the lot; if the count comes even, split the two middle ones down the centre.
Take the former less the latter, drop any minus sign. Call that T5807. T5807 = 16.8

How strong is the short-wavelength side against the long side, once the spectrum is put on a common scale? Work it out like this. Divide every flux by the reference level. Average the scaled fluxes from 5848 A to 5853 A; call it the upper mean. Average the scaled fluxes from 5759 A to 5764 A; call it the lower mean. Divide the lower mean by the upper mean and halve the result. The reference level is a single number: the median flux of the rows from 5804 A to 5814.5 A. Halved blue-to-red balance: 0.671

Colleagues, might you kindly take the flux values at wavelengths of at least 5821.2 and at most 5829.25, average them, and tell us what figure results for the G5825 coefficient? 19.1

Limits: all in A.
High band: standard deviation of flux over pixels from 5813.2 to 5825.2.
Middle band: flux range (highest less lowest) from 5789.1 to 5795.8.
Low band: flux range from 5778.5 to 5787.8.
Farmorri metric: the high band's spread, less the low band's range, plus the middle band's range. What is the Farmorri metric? -3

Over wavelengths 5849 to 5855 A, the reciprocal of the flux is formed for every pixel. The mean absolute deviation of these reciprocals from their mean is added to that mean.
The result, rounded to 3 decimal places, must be 0.067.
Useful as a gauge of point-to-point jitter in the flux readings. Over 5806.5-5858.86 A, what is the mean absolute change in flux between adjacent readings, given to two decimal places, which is 2.88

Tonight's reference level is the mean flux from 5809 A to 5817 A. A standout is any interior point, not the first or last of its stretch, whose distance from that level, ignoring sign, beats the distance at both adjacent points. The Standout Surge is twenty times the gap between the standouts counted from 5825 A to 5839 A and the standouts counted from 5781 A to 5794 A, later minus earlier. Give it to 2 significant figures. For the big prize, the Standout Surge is -40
